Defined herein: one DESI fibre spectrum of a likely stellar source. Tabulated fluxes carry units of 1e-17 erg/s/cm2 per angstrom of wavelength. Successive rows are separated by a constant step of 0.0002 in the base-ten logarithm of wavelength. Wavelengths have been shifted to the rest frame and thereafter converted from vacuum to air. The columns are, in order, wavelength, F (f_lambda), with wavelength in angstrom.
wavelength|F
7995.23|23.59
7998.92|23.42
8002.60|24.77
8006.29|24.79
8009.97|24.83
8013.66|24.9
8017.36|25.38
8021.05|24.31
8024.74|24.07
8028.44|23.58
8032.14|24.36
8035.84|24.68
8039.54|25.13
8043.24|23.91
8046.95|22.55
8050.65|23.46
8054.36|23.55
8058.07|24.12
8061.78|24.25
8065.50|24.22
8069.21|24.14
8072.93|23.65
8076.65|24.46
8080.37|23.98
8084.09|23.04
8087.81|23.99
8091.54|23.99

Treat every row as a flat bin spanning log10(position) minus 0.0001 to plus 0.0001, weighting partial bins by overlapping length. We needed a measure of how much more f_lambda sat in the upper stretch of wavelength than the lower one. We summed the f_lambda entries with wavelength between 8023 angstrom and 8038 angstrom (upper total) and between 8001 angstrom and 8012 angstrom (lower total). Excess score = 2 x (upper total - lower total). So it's 45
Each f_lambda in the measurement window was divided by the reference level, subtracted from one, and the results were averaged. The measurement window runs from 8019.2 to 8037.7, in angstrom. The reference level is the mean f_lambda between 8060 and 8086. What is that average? -0.010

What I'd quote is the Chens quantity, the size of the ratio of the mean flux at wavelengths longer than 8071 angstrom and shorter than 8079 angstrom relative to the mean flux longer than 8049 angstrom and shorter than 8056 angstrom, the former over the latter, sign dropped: 1.02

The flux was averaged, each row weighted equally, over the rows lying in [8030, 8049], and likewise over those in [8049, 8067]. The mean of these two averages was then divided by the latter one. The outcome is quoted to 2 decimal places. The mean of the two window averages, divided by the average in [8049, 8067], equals 1.00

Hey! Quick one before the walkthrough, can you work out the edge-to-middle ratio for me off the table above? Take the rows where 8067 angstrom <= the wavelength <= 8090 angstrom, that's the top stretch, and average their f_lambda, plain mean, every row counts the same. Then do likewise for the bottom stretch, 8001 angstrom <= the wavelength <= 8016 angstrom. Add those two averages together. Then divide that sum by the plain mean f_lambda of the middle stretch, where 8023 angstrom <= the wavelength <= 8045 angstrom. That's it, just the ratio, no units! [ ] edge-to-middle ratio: 2.01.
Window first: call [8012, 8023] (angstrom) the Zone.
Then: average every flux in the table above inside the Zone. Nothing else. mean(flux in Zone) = 24.9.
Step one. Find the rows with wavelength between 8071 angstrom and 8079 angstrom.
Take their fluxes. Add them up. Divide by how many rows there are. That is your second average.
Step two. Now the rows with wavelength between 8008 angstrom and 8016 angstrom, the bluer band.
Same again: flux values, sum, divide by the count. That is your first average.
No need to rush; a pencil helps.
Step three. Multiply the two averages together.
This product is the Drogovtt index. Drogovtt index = 598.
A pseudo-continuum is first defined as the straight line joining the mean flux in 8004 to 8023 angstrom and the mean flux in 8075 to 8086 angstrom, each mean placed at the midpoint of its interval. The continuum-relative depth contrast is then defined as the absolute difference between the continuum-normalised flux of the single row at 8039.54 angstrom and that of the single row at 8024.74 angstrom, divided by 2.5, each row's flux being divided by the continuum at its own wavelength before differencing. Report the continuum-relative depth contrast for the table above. 0.021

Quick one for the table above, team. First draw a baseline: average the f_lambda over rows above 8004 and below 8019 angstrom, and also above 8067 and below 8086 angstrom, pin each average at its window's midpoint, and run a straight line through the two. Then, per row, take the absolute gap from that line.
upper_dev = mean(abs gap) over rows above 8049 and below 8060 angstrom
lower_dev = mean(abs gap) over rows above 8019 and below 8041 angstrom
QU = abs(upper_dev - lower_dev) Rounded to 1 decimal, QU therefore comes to 0.0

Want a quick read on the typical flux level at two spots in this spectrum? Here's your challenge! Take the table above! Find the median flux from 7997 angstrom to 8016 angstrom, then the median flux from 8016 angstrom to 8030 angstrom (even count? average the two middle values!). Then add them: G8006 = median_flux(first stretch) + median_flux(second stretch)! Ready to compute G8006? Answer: 49.0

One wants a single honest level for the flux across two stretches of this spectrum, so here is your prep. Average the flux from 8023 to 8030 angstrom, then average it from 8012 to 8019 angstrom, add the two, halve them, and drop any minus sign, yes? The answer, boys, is 24.5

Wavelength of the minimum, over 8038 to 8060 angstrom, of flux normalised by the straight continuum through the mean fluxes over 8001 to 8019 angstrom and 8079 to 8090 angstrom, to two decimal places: 8046.95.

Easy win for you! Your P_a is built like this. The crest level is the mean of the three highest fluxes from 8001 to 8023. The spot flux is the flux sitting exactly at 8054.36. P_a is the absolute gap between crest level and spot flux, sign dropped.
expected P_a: 1.5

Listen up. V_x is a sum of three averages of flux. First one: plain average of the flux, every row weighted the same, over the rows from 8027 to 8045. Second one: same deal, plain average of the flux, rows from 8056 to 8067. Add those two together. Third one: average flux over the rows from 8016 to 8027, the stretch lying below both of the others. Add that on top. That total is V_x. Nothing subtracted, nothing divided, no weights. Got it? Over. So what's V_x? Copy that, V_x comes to 73.1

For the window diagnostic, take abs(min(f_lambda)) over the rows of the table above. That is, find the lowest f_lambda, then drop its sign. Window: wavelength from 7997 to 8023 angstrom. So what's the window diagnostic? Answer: 23.4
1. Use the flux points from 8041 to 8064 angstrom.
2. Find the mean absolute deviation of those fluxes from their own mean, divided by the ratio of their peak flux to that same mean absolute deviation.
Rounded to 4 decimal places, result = 0.0085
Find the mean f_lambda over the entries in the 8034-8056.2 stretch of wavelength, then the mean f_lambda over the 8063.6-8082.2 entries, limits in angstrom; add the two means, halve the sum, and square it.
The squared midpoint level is 575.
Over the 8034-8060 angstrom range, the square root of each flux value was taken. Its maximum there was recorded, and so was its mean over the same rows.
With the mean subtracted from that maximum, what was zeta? 0.12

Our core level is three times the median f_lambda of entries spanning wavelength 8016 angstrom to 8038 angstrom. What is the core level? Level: 73.0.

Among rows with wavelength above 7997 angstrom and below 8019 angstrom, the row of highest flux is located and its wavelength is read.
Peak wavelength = 8017.36 angstrom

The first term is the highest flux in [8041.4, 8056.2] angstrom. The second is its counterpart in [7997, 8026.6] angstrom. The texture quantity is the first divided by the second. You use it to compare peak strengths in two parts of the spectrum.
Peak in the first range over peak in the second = 0.94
